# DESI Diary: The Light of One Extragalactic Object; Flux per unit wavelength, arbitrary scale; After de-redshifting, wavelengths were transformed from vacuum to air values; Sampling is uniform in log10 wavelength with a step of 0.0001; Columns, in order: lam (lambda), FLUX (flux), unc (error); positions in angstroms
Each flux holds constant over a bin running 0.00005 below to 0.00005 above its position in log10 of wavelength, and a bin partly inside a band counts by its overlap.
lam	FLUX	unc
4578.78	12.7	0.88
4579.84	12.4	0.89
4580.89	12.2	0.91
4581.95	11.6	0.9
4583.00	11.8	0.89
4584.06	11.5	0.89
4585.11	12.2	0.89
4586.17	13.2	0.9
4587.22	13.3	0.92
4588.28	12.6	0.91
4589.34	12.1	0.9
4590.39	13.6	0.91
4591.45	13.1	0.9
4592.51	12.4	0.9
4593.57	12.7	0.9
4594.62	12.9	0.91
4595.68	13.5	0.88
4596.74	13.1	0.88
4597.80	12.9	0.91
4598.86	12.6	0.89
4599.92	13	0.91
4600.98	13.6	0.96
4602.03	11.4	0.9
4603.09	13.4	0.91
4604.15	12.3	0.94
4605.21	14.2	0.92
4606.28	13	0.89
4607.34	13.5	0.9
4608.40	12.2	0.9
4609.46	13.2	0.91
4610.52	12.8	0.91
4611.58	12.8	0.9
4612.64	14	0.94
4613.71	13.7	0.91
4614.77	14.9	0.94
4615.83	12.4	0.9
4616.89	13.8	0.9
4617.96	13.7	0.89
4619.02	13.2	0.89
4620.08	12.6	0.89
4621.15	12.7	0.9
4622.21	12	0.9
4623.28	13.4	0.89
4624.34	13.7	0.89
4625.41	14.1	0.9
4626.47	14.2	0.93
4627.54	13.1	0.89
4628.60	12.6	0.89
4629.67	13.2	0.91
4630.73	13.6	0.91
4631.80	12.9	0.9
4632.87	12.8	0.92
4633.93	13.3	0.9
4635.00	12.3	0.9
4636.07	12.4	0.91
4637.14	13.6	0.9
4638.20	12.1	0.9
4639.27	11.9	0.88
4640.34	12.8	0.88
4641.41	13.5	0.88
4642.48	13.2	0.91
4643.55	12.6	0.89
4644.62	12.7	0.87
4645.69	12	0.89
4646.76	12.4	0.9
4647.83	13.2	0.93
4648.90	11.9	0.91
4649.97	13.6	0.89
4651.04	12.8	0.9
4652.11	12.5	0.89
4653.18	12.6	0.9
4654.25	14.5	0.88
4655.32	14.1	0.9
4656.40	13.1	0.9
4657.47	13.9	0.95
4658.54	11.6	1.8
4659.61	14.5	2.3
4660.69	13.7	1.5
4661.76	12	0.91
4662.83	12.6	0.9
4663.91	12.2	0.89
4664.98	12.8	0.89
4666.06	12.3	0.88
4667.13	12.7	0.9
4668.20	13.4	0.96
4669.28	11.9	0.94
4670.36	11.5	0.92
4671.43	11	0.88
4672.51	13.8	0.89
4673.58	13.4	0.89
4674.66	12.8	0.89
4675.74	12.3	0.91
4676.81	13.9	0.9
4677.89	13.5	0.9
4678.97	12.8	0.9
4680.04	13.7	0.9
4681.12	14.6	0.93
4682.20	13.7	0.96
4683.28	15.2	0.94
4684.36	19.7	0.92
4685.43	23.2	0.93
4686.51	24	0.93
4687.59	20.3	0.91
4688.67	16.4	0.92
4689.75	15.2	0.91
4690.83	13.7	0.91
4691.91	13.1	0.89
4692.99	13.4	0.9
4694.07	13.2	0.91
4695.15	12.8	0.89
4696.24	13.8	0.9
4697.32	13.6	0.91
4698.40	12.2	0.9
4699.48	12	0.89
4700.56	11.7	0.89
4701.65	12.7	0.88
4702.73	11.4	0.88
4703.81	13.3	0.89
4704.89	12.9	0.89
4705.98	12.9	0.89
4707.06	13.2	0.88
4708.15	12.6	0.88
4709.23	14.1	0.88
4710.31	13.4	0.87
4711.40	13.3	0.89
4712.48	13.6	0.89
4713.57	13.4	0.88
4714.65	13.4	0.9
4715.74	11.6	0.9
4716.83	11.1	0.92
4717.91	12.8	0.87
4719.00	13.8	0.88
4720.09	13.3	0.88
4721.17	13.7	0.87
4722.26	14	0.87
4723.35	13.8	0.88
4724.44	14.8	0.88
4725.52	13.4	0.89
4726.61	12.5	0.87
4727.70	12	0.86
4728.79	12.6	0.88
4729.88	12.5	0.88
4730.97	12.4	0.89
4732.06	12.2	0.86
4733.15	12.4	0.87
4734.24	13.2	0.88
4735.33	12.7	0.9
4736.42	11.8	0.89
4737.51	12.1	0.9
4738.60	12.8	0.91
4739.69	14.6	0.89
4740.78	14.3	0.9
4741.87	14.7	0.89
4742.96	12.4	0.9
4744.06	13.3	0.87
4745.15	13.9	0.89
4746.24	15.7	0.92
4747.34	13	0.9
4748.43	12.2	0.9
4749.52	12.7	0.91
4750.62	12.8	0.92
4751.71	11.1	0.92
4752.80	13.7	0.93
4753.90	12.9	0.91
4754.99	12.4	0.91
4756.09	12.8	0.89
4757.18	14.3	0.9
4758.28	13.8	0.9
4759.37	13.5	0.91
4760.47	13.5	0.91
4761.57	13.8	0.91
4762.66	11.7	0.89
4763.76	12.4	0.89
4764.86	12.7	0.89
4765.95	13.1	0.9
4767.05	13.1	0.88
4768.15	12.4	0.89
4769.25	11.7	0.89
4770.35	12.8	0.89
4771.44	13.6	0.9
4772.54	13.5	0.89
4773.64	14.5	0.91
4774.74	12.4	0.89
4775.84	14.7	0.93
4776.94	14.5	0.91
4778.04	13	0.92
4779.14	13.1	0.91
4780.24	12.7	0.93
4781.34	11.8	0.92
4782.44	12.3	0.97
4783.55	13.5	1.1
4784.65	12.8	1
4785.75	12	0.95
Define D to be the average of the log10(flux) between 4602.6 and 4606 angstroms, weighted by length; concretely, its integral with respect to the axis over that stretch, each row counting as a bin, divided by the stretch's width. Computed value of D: 1.12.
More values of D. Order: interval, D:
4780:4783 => 1.08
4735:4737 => 1.09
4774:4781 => 1.13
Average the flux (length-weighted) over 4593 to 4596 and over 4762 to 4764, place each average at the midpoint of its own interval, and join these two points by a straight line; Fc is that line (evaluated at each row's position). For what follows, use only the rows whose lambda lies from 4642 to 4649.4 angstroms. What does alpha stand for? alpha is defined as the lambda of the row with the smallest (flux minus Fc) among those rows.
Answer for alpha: 4648.90 angstroms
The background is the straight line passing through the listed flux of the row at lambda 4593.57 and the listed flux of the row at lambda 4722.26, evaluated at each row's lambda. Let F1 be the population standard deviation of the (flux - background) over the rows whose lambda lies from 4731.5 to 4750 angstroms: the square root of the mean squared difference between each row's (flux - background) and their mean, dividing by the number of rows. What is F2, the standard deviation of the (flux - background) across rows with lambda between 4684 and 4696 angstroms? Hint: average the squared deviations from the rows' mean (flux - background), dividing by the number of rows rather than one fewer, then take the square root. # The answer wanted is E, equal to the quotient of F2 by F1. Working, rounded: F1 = 1.05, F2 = 4.1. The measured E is 4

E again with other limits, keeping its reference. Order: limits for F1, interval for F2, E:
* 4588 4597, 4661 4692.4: 7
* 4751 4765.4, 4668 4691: 4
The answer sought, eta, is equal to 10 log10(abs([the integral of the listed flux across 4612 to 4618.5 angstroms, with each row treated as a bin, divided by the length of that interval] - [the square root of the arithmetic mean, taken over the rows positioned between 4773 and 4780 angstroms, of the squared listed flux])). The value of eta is -29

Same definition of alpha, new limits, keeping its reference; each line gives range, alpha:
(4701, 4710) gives 4702.73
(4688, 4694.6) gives 4691.91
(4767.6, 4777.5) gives 4769.25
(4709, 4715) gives 4711.40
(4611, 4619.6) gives 4615.83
